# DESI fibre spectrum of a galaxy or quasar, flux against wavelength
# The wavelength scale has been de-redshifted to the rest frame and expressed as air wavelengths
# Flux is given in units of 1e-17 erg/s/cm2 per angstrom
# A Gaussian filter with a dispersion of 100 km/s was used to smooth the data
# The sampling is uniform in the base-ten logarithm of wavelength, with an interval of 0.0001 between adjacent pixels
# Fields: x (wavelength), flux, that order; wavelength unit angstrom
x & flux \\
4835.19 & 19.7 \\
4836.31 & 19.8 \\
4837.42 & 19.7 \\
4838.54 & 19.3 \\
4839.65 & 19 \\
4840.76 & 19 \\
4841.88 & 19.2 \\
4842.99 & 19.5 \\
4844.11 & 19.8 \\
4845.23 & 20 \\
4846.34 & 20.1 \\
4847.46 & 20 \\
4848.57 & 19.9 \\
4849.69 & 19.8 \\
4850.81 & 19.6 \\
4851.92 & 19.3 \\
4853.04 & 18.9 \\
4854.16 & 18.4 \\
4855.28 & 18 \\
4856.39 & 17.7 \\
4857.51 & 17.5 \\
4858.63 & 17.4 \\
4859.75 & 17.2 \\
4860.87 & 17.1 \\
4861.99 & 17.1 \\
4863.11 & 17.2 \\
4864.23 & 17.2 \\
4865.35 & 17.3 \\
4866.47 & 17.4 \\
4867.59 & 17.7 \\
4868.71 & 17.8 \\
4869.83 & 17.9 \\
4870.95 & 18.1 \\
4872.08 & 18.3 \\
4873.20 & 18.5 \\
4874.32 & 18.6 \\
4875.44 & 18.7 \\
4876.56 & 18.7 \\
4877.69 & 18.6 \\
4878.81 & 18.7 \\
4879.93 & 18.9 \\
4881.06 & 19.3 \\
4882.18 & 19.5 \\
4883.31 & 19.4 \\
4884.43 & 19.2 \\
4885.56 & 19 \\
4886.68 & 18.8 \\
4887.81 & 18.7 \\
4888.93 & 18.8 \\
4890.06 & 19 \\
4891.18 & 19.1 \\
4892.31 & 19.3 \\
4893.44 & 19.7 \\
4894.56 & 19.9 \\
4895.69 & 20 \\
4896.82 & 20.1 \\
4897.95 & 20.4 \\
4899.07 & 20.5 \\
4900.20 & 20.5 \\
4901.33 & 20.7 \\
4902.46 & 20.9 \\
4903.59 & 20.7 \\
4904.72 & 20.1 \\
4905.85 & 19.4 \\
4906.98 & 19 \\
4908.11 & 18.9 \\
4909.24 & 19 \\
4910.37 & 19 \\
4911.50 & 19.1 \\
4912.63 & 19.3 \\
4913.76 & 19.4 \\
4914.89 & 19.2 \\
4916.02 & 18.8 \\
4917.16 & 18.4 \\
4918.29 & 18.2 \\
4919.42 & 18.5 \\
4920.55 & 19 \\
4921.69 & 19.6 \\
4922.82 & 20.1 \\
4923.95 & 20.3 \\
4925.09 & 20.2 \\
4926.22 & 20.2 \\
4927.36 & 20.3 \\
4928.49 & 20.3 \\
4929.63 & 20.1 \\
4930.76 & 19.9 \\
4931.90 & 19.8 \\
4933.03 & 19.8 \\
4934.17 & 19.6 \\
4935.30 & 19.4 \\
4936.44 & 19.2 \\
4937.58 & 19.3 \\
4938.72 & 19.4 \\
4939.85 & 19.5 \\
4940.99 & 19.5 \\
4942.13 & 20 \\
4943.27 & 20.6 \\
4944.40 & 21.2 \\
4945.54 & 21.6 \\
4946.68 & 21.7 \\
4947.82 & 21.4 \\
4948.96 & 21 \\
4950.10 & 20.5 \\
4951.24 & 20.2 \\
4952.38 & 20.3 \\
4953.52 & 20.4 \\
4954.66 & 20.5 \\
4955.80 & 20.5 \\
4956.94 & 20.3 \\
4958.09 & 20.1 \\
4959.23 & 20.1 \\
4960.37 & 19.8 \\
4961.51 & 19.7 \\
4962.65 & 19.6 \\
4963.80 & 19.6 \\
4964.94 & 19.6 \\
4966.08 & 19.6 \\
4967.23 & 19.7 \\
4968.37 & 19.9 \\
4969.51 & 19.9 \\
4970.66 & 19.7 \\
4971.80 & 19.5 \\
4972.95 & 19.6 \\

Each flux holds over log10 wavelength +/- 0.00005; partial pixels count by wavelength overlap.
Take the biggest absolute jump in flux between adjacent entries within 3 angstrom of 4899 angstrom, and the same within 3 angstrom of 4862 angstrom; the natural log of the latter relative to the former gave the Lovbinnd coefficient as -1.1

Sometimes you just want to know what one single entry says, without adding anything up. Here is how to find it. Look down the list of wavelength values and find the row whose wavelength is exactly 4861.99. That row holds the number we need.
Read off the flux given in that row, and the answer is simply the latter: 17.1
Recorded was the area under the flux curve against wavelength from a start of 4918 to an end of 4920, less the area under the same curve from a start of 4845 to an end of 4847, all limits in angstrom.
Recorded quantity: -3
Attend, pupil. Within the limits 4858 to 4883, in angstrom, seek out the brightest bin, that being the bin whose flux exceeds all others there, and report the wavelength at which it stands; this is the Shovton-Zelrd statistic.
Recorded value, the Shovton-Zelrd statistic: 4882.18 angstrom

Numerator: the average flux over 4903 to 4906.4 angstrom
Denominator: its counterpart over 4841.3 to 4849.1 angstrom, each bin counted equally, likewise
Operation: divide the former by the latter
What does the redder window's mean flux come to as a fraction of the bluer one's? 1.01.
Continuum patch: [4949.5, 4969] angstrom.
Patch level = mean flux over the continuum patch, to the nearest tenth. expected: 20.0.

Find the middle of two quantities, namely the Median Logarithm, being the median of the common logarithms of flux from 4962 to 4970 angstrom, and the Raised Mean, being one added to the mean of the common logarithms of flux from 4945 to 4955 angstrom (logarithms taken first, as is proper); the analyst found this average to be 1.81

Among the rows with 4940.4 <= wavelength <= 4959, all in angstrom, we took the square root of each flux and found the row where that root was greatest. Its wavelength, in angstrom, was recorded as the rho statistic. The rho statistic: 4946.68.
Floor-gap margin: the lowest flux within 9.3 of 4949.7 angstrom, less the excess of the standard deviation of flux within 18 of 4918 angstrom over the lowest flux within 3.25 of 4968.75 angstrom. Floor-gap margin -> 38.3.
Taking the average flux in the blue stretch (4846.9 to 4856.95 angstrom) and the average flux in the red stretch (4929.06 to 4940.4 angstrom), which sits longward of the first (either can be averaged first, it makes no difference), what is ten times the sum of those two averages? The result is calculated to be 387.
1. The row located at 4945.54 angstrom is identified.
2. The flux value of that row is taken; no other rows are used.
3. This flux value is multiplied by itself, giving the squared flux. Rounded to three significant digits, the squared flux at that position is 467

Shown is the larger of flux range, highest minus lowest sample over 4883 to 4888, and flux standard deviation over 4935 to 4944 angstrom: 0.70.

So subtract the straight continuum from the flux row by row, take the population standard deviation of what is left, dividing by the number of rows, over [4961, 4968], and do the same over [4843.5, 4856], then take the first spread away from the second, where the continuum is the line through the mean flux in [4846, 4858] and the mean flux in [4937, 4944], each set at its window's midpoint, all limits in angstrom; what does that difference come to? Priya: 0.7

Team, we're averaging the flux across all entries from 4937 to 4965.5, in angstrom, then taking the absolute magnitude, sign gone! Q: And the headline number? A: 20.3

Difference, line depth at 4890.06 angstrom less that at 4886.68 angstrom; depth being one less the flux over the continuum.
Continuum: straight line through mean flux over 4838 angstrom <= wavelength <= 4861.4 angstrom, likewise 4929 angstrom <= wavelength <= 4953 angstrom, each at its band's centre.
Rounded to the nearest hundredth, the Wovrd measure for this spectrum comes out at -0.01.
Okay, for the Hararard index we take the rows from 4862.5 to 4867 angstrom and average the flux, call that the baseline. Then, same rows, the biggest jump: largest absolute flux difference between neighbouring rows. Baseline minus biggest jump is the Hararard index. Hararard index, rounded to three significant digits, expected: 17.2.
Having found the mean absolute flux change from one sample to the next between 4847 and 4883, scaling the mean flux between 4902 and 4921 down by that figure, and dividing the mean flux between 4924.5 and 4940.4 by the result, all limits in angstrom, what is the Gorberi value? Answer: 0.18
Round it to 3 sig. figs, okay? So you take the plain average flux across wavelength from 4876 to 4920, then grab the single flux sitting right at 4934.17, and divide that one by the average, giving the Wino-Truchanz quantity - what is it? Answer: 1.01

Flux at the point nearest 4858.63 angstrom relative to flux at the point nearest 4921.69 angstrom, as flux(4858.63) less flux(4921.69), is -2.2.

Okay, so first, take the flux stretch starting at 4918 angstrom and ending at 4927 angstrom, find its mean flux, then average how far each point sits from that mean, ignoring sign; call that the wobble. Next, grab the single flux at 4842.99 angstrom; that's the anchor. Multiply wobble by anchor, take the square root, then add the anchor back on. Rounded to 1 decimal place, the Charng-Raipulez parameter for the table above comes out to 23.2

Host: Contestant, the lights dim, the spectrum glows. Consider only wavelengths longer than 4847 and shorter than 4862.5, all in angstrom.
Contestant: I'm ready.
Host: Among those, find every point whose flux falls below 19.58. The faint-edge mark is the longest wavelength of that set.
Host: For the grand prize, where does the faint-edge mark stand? 4861.99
